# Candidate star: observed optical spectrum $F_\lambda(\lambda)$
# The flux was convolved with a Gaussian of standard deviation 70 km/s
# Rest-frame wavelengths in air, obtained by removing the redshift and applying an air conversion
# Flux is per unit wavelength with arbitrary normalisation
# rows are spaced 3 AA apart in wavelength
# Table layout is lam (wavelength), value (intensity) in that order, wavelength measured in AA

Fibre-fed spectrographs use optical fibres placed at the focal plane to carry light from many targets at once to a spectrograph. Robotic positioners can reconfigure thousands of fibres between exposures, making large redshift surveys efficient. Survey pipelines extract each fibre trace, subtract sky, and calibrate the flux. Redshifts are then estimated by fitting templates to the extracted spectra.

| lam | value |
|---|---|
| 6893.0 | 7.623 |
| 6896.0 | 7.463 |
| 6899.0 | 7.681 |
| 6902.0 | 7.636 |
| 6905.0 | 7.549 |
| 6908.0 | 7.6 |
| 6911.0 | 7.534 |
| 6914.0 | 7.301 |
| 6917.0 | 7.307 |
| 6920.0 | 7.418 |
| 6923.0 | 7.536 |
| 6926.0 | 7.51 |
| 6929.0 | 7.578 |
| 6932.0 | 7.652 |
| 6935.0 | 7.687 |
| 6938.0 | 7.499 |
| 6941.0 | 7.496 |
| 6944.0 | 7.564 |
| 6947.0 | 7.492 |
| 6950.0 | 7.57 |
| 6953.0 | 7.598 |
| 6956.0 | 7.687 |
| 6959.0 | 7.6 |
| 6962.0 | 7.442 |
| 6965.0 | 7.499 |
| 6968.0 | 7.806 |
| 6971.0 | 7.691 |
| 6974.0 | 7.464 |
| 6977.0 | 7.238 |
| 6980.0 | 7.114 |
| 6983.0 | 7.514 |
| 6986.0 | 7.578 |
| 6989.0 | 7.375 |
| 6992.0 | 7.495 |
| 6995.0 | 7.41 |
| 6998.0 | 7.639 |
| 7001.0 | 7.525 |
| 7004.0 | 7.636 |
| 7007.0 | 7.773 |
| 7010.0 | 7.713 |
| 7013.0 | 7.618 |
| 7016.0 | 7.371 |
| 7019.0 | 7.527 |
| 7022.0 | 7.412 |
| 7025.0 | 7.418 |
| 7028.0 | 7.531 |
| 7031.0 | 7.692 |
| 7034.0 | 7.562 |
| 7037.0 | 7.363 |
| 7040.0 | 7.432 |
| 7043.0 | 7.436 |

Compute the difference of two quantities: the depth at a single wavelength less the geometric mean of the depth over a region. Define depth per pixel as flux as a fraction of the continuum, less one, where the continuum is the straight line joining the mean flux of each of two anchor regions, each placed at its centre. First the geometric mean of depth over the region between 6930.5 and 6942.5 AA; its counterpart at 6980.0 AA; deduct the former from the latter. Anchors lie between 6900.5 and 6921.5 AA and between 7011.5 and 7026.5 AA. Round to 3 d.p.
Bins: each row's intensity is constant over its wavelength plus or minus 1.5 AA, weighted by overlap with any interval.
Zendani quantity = -0.057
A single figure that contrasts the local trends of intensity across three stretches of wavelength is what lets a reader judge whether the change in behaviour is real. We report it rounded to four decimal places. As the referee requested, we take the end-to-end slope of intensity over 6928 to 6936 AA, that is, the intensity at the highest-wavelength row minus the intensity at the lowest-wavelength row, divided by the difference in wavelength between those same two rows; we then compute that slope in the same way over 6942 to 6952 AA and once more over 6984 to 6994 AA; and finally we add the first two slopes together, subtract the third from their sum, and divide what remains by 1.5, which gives 0.0220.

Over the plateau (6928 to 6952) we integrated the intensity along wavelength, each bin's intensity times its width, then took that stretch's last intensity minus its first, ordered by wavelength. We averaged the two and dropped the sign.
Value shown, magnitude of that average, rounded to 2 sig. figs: 91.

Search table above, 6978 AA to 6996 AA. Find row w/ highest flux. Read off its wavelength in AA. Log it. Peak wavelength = 6986.0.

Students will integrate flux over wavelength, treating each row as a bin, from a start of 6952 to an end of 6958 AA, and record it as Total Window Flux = 45.9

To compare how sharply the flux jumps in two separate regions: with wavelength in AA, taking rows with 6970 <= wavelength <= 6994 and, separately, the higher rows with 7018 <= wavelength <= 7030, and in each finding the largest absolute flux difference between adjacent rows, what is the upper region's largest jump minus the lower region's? -0.285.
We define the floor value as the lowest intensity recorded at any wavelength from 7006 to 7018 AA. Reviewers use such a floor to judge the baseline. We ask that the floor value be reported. 7.371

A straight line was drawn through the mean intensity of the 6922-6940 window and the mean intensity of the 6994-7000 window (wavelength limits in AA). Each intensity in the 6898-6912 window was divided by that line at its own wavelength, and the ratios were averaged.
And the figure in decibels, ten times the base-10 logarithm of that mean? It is 0.00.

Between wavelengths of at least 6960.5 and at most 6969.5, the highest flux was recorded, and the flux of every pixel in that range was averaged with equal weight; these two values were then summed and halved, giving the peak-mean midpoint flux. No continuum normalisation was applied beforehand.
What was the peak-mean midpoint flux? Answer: 7.69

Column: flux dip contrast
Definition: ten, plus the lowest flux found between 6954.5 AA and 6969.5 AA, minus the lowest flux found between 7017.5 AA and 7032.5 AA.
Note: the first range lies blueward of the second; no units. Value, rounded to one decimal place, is 10.0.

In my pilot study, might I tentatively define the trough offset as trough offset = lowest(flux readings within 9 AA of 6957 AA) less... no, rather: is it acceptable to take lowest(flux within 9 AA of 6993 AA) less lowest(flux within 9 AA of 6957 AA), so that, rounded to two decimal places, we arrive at -0.07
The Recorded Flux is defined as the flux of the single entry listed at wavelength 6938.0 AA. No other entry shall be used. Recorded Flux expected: 7.499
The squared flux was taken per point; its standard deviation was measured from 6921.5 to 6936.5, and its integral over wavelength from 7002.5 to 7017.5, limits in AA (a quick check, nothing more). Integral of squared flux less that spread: 871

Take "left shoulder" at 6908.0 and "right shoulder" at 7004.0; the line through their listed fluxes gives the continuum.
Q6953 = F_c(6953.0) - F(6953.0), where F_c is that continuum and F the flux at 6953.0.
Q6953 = 0.02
